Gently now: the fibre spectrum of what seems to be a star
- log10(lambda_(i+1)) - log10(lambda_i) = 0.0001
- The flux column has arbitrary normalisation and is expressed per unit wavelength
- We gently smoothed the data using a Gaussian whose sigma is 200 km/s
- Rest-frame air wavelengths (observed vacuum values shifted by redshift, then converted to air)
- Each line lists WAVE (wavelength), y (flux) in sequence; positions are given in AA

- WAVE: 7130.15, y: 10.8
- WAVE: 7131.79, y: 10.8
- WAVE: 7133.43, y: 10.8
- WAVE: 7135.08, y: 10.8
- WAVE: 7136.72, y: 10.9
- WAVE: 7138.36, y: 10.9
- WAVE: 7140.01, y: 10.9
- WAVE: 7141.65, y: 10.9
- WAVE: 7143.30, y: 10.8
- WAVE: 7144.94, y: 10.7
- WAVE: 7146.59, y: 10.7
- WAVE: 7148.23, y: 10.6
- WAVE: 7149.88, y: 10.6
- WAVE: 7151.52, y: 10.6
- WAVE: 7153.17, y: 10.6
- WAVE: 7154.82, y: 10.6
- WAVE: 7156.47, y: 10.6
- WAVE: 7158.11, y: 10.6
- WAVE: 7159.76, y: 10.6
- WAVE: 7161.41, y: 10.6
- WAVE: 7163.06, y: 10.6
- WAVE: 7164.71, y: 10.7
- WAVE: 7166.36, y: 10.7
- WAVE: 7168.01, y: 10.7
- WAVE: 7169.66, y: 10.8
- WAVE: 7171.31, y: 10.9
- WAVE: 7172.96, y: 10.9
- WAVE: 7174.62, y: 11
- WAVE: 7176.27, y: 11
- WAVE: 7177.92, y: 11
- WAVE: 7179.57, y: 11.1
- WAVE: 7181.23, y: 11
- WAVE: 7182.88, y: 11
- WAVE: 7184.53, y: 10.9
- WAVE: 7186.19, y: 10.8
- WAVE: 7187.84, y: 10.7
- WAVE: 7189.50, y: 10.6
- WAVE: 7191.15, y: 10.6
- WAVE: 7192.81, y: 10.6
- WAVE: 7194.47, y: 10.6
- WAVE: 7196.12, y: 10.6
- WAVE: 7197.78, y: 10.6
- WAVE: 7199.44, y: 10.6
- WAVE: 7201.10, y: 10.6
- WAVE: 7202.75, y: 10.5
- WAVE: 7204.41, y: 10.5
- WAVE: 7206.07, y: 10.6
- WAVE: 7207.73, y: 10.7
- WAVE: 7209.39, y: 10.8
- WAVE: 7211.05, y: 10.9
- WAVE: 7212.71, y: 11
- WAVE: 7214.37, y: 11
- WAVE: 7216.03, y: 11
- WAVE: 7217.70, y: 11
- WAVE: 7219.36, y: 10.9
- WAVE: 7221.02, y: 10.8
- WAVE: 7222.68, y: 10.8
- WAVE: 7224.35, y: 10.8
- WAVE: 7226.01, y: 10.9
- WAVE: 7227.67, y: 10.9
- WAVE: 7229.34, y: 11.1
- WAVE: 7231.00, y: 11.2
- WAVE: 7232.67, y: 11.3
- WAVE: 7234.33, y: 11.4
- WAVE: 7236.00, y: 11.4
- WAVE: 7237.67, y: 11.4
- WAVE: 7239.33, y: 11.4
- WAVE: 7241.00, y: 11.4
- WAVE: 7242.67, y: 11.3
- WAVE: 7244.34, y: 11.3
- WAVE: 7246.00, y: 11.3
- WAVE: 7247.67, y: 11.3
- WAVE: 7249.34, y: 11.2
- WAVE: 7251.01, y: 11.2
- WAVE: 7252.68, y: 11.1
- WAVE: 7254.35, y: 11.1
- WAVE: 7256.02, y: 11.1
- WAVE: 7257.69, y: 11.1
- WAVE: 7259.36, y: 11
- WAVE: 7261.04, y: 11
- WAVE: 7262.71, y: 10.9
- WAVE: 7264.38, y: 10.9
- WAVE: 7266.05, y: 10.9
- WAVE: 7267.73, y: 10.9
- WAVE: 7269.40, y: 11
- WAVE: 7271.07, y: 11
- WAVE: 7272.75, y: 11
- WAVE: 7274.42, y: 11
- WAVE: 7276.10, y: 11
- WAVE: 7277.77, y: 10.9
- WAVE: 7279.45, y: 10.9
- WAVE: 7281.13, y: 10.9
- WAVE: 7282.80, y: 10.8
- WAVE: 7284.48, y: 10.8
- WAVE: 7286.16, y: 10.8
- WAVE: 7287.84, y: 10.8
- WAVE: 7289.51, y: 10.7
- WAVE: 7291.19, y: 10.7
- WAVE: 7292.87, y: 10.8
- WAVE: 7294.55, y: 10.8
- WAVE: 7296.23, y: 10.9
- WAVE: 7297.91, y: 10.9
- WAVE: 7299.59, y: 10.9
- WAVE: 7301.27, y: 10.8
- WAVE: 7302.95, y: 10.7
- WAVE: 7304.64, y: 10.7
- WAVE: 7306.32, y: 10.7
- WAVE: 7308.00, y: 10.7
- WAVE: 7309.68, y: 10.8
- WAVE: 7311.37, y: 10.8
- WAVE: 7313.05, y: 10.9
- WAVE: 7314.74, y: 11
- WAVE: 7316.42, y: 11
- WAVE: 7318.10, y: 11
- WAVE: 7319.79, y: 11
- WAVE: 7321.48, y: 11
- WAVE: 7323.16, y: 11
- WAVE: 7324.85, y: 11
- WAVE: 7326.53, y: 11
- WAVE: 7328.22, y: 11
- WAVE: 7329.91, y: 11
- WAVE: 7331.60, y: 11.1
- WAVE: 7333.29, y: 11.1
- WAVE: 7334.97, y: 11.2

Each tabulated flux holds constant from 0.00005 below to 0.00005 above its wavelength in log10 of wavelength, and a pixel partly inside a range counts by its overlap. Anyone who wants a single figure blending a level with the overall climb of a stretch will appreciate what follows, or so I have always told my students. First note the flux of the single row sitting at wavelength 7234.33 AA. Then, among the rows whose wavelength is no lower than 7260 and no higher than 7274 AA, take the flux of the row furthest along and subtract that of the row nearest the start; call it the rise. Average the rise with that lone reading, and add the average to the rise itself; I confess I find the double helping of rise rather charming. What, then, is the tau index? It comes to 5.7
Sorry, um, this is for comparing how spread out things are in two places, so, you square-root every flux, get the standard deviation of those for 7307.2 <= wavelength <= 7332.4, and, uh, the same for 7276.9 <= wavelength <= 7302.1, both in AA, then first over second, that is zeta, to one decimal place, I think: 1.5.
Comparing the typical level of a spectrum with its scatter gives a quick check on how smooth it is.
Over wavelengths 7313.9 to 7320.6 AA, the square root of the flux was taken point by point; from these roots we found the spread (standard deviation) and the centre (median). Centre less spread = 3.32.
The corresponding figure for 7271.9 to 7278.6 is 3.31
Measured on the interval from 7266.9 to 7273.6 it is 3.31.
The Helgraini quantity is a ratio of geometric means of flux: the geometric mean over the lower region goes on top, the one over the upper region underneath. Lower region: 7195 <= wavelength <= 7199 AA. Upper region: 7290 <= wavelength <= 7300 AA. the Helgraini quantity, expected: 0.98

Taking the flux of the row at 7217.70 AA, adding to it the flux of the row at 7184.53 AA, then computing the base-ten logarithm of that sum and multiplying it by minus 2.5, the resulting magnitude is -3.35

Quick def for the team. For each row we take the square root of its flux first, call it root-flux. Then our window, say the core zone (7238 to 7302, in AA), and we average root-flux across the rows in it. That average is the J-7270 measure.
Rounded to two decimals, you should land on 3.32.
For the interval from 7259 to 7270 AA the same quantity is 3.31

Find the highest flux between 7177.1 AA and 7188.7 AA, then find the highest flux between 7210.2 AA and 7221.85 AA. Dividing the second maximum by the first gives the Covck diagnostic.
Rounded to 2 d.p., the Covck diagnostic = 0.99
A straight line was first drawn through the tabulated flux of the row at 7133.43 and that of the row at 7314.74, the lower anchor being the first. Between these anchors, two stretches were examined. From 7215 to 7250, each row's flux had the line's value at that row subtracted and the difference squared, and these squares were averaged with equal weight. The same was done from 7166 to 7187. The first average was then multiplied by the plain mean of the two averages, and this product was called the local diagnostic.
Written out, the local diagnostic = 0.0061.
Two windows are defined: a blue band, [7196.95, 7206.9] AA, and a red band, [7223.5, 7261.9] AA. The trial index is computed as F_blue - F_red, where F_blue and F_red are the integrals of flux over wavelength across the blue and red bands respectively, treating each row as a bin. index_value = -324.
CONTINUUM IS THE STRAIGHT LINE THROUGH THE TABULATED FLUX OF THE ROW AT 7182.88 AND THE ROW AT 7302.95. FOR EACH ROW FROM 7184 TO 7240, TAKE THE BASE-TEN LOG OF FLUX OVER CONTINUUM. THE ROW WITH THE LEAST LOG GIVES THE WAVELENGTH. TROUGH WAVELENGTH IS 7202.75 AA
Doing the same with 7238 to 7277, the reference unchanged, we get 7262.71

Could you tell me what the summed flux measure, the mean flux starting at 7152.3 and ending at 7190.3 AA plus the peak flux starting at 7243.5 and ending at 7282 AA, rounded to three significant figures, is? 22.1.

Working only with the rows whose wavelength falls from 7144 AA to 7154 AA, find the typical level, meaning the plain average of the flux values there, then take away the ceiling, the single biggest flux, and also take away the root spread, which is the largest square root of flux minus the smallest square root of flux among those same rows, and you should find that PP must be -0.08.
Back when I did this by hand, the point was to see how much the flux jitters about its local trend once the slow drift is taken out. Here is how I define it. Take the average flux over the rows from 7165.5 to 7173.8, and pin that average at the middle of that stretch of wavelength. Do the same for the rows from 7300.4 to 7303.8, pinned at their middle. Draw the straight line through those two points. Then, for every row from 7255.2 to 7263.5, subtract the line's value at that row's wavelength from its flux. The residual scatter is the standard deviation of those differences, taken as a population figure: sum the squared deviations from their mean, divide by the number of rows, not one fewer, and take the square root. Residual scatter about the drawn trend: 0.074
